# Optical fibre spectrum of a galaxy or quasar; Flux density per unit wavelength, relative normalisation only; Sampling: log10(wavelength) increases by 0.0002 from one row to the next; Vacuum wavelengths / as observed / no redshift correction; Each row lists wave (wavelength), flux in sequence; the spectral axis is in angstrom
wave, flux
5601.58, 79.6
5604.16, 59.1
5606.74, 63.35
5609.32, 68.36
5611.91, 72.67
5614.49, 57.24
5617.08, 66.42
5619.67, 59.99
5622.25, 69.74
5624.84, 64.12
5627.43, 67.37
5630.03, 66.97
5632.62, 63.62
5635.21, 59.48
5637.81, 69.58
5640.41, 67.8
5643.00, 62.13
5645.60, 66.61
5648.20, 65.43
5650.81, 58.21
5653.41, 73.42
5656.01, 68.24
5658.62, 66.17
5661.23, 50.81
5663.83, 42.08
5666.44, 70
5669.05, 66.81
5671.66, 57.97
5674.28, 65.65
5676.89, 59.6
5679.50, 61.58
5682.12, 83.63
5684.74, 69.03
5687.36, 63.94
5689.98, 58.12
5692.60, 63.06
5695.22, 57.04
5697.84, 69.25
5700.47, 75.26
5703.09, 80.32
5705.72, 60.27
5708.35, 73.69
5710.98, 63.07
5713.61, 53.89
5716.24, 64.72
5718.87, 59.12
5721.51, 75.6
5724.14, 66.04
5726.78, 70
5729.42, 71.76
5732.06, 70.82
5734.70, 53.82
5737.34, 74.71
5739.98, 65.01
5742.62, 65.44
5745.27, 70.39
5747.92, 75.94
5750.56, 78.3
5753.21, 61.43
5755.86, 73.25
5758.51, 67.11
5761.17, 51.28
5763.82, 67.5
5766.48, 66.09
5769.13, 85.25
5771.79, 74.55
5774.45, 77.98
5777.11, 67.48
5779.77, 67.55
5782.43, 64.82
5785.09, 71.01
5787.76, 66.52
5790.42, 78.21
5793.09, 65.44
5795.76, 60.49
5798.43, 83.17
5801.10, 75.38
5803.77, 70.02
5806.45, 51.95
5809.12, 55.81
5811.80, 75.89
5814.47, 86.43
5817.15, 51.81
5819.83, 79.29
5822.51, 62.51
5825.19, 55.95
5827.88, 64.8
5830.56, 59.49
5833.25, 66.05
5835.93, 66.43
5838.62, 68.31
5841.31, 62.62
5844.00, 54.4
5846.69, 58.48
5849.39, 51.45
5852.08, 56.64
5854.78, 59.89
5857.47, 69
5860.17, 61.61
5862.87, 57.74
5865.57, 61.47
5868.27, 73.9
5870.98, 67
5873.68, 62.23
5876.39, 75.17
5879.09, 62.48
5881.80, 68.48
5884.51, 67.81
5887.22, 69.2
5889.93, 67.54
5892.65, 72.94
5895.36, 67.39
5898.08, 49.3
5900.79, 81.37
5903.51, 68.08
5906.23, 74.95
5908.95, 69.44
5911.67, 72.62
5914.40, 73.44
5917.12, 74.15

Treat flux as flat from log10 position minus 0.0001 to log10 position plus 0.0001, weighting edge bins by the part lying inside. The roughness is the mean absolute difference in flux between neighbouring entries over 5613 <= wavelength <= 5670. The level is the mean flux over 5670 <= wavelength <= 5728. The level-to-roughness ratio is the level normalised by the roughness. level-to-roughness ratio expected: 9.2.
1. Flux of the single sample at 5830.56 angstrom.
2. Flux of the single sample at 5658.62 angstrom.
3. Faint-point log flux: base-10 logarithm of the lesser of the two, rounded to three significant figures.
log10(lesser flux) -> 1.77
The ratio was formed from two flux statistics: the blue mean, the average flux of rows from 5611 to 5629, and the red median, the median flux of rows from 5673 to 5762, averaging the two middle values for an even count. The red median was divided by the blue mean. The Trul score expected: 1.01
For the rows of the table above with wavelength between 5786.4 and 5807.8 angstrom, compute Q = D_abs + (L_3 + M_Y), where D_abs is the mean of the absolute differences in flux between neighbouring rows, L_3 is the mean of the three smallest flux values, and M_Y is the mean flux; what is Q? 140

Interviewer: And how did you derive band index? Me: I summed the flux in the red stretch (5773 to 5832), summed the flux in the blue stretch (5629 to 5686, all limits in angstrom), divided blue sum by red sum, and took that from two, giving 1.05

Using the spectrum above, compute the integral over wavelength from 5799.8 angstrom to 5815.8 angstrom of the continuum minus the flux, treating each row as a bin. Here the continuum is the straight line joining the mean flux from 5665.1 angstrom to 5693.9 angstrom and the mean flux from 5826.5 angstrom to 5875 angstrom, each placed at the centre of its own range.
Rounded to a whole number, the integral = -99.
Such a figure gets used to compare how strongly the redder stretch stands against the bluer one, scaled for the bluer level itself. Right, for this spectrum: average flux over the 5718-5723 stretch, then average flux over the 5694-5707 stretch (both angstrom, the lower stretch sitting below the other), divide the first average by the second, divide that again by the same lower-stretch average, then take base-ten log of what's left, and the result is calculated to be -1.84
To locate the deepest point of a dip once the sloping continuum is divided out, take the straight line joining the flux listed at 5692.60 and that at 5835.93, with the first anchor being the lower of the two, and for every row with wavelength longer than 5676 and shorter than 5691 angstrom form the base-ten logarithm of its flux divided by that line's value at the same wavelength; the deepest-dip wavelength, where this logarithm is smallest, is 5689.98 angstrom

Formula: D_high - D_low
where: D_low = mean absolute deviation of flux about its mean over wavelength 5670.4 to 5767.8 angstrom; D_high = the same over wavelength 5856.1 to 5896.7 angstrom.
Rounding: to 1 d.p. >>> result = -2.3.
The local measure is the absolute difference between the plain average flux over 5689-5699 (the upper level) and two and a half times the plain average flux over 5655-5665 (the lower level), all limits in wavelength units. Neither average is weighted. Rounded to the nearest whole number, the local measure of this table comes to 80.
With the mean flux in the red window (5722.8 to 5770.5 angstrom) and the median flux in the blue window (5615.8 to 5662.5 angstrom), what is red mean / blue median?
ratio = 1.03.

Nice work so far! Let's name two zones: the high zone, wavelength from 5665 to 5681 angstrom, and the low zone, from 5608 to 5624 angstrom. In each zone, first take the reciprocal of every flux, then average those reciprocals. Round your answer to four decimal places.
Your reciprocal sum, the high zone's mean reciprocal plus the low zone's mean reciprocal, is 0.0311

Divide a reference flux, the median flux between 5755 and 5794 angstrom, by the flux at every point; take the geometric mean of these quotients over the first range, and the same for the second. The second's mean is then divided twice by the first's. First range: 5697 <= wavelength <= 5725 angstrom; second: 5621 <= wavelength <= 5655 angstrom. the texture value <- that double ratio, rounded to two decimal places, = 1.01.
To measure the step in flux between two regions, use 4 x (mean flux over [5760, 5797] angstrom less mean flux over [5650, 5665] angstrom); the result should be 36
